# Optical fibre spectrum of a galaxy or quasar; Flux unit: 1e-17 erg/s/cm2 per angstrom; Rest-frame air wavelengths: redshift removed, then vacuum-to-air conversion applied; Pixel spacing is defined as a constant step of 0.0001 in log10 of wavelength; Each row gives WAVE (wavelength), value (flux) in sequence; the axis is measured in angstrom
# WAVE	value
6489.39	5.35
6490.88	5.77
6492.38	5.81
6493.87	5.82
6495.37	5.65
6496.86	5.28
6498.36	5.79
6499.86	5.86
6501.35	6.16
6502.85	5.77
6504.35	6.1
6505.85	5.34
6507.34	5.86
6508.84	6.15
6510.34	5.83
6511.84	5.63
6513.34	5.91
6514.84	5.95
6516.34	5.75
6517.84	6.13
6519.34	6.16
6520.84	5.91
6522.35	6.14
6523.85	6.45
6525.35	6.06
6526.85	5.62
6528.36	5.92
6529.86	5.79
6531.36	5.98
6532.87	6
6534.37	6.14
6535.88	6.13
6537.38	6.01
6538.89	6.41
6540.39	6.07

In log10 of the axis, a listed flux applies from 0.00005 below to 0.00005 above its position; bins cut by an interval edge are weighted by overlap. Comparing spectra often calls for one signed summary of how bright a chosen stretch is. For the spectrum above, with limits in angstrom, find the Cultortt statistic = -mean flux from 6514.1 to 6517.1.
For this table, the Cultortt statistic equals -5.85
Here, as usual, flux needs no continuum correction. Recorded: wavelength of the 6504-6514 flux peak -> 6508.84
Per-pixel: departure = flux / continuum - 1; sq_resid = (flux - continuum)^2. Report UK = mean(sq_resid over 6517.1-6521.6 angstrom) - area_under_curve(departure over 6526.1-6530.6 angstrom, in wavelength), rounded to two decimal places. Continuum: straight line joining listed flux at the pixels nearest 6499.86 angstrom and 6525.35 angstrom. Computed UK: 0.24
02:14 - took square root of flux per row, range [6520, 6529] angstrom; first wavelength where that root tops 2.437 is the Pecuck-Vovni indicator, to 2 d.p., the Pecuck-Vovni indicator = 6522.35 angstrom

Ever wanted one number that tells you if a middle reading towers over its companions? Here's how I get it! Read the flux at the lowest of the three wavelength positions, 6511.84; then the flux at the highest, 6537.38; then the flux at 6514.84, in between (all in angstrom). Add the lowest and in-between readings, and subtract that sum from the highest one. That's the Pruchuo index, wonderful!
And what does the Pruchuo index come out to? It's -5.57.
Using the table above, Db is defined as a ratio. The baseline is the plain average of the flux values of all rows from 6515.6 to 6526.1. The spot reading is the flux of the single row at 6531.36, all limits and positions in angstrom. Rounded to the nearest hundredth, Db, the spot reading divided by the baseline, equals 0.98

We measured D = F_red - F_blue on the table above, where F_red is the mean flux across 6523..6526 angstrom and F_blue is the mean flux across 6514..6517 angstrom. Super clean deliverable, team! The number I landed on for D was 0.41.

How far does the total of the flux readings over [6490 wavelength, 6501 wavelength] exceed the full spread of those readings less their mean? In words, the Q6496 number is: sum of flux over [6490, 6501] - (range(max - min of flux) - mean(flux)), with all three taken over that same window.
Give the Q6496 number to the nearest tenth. 45.1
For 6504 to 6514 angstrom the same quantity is 45.8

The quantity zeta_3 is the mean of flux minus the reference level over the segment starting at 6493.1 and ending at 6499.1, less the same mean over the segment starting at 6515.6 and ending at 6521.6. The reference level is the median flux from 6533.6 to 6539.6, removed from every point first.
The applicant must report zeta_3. -0.35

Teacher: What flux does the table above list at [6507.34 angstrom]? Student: 5.86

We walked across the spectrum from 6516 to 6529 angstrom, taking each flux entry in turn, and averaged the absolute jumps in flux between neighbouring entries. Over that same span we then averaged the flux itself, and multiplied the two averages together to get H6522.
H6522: 1.8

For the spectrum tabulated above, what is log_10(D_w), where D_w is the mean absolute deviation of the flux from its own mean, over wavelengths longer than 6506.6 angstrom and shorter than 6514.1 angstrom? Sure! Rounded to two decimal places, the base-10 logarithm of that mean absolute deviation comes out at -0.91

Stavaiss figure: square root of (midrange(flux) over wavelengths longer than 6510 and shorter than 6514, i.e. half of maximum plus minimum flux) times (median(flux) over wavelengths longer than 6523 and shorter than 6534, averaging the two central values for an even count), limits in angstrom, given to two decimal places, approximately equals 5.87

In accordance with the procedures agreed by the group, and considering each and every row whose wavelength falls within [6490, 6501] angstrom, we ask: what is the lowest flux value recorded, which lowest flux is 5.28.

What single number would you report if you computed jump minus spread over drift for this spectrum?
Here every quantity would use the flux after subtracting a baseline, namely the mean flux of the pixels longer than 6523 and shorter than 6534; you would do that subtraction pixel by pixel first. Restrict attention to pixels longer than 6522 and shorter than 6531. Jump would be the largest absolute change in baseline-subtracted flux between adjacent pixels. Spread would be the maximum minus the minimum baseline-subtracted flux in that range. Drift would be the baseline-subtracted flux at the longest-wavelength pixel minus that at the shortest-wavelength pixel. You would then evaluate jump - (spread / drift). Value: 2.8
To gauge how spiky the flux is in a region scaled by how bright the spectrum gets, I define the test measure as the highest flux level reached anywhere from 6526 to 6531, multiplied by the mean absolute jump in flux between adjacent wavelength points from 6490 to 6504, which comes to 1.38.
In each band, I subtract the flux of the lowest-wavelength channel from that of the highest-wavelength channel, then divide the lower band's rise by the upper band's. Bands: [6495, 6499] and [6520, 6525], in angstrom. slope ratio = 0.3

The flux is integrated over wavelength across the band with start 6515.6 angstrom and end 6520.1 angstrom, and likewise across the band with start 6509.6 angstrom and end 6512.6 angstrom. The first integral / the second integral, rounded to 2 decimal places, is 1.58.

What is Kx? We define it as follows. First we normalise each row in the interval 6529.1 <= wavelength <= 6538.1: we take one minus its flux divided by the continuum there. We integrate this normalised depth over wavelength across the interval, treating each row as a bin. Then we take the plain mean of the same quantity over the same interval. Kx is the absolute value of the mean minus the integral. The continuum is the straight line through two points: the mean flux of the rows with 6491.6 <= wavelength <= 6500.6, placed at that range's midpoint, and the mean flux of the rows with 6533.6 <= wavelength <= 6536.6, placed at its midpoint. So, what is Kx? 0.14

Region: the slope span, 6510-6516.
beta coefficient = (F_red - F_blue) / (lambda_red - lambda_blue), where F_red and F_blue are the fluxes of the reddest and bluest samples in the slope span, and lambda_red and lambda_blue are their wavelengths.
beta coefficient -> 0.027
